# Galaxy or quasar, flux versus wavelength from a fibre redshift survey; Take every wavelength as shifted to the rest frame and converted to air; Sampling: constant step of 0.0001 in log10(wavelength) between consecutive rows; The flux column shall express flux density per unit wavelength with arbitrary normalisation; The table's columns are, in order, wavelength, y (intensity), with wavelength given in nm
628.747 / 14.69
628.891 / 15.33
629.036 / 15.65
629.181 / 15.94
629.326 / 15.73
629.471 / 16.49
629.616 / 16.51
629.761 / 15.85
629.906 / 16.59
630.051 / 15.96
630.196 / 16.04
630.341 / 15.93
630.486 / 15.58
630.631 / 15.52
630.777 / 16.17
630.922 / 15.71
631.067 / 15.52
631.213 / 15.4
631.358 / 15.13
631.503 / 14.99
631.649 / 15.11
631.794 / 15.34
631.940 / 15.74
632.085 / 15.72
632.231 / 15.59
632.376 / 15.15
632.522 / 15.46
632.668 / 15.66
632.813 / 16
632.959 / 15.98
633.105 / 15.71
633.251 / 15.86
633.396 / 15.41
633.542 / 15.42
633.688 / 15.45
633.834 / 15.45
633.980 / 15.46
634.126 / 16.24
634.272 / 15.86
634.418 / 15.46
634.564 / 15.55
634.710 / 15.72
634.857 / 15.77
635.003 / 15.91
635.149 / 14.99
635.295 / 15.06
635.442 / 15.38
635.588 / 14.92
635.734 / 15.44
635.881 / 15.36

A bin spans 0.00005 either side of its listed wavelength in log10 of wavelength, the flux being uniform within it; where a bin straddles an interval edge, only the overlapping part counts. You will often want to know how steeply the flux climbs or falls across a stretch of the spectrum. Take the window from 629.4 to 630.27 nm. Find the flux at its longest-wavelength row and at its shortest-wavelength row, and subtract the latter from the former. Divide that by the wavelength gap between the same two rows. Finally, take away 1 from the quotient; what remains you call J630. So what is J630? -1.6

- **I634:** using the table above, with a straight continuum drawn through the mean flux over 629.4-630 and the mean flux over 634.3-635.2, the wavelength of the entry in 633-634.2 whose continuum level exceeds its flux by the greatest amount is 633.396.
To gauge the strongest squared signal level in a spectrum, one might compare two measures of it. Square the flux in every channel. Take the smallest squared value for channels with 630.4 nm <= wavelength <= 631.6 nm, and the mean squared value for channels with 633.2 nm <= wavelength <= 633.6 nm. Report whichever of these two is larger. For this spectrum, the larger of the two 242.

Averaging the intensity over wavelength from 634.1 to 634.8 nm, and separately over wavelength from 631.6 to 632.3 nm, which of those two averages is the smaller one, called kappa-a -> 15.5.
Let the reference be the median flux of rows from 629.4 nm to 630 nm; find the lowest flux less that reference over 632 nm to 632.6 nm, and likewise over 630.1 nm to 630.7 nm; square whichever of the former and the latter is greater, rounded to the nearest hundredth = 0.96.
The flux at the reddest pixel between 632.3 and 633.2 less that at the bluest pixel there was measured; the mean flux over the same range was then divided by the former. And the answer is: 28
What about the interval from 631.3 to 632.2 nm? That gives 26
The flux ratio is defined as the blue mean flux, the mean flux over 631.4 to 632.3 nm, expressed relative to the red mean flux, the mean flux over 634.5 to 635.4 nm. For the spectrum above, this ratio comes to 0.995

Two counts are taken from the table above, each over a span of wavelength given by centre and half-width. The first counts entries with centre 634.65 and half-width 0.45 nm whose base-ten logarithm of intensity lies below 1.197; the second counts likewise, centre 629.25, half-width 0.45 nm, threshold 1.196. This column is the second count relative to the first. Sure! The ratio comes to 0.67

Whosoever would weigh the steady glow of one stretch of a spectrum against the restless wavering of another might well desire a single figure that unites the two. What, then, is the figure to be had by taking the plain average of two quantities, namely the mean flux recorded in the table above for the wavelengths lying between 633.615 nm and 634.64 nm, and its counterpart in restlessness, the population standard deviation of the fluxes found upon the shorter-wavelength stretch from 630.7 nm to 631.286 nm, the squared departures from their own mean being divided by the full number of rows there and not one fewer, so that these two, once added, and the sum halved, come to 7.97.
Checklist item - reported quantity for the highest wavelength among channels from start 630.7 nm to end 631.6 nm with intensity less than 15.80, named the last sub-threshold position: 631.503 nm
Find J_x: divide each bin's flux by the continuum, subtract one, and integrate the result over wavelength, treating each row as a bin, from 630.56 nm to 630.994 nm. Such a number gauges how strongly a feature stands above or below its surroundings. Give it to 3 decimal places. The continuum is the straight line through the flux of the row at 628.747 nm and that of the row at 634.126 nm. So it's 0.015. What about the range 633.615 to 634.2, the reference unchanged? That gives -0.019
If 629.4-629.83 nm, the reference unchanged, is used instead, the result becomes 0.039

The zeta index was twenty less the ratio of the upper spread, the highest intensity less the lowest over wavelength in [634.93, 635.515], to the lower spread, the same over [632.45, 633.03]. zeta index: 18.3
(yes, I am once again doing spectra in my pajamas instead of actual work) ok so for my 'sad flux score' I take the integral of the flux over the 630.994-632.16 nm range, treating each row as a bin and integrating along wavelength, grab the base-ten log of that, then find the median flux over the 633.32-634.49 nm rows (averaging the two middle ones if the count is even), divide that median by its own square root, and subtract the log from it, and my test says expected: 2.68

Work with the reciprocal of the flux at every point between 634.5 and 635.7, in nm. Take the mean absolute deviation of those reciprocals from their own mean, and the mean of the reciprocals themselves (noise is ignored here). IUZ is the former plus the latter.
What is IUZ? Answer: 0.0663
